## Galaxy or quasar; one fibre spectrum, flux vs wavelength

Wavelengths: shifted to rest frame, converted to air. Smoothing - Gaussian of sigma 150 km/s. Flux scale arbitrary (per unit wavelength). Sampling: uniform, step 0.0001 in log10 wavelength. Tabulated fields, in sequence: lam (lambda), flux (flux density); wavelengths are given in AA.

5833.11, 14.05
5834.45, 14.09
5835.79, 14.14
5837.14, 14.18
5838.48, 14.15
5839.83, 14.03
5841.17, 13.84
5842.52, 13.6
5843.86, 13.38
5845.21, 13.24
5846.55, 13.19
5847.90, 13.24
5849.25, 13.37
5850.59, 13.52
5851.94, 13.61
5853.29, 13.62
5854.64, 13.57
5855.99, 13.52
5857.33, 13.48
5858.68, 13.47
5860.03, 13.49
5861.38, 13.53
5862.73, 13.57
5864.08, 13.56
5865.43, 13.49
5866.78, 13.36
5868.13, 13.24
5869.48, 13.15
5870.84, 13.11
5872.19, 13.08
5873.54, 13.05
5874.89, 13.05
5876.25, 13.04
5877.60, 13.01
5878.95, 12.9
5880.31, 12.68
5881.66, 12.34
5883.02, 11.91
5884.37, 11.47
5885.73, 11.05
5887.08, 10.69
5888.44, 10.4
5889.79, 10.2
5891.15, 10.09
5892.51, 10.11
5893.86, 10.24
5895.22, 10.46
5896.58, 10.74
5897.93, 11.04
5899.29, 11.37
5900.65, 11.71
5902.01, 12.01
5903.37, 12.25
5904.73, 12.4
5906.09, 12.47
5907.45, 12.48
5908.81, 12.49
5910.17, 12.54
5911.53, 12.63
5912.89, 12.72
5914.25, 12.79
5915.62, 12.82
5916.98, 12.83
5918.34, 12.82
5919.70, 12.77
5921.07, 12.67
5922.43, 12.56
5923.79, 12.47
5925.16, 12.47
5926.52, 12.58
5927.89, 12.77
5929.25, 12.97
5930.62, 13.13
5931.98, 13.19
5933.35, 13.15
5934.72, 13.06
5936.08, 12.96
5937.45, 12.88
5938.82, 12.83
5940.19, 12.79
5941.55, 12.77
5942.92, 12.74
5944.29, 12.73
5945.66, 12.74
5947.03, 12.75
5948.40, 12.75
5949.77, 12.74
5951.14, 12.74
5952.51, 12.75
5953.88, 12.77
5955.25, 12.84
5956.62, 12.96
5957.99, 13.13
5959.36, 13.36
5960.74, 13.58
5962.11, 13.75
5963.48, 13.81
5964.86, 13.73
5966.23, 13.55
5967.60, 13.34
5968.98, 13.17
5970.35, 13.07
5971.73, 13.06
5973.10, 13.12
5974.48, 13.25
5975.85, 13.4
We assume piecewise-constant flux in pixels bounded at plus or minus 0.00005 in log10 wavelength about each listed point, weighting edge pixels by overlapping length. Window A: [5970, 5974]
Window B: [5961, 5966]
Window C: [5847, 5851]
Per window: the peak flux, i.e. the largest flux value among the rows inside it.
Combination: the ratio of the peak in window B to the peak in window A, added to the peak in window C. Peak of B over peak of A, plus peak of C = 14.6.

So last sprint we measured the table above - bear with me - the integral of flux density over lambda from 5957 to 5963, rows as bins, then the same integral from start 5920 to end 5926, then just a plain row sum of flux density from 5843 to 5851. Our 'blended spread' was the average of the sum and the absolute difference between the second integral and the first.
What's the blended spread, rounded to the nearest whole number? 43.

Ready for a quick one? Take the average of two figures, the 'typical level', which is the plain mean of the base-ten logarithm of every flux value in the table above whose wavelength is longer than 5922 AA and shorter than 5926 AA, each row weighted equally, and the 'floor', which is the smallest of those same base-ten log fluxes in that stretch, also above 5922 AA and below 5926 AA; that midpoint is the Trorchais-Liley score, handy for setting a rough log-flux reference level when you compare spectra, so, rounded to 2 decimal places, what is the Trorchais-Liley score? 1.10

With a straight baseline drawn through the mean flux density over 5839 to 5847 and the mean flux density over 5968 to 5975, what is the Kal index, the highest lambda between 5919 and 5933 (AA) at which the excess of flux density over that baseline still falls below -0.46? 5927.89 AA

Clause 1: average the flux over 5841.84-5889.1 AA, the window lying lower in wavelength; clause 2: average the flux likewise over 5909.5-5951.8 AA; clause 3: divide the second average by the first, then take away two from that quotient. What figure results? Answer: -1.01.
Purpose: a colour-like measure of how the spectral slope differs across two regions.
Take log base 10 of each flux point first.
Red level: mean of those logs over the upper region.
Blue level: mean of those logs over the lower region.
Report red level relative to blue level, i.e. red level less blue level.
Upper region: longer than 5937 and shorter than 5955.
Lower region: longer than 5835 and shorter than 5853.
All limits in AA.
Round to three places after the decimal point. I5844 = -0.029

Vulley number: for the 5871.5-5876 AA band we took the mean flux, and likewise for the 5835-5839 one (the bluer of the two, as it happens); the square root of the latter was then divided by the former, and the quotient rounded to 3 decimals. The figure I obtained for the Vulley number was 0.288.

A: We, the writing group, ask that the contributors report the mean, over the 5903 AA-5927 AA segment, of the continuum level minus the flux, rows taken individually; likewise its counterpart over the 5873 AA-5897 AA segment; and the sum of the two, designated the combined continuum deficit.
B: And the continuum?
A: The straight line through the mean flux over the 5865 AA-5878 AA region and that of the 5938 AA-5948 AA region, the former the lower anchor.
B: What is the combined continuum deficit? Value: 1.9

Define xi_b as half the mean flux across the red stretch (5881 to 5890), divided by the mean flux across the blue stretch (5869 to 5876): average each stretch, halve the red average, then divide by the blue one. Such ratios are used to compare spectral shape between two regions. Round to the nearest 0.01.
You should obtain 0.43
